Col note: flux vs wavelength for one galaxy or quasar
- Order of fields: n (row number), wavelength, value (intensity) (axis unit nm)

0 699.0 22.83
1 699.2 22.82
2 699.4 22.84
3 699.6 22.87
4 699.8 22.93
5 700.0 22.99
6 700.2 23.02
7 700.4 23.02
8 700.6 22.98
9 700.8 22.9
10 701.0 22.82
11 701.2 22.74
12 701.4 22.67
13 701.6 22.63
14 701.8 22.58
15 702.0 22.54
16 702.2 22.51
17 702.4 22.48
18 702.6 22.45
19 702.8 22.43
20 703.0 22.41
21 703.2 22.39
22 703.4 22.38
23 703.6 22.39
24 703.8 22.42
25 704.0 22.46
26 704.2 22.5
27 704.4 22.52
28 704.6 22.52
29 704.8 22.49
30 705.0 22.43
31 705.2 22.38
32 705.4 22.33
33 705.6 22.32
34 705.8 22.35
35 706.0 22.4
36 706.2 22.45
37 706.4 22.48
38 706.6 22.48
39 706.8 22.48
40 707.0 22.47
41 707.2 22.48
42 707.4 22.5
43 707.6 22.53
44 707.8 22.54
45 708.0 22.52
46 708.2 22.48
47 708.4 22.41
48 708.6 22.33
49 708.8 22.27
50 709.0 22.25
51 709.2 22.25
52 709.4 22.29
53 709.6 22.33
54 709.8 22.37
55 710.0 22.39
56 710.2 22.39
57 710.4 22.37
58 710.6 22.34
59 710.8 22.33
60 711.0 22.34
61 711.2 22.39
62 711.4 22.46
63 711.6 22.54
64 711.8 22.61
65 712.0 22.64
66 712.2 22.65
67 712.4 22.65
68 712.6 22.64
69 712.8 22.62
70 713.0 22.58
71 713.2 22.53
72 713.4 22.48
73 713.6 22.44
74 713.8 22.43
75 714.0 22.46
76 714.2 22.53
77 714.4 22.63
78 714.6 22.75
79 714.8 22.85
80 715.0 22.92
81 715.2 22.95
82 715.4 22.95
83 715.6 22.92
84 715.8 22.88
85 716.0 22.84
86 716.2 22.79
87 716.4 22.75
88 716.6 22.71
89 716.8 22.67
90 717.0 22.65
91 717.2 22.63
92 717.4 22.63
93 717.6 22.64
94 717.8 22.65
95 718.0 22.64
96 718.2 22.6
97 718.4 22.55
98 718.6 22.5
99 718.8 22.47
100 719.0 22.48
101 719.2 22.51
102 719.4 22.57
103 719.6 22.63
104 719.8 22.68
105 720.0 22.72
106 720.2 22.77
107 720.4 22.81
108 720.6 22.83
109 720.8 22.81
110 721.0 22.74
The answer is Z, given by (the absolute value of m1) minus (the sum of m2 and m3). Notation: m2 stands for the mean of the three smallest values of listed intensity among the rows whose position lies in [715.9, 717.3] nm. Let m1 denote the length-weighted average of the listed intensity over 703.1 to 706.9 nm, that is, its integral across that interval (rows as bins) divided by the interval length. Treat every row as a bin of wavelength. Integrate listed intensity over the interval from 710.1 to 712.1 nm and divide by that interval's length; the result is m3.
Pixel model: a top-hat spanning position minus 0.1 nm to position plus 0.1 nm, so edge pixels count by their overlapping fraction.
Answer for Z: -22.66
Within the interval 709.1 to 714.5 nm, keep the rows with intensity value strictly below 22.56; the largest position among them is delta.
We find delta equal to 714.2 nm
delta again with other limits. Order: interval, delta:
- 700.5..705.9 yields 705.8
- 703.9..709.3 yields 709.2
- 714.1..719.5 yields 719.2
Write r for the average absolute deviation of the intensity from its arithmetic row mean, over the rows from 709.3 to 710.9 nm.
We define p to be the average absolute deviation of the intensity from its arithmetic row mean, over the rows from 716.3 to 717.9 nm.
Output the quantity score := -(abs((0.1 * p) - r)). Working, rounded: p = 0.033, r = 0.029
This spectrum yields -0.03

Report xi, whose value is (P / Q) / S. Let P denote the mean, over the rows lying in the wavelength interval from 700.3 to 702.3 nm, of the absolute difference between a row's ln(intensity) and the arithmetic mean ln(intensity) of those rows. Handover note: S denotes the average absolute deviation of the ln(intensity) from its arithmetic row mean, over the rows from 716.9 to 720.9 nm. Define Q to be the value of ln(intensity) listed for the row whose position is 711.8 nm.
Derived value 0.60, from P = 0.0067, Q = 3.12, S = 0.0036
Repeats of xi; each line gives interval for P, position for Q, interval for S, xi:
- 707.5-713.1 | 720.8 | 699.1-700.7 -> 0.56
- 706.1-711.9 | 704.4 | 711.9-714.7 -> 0.33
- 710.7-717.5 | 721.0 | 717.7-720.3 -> 0.55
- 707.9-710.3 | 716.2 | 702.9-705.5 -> 0.44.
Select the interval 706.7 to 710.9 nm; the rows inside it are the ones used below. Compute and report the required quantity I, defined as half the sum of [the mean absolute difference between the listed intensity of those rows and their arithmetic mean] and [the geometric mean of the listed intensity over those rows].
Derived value 11.2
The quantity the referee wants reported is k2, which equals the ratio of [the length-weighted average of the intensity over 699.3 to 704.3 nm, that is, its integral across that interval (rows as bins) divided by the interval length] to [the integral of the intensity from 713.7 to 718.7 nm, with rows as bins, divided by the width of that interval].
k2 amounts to 1.00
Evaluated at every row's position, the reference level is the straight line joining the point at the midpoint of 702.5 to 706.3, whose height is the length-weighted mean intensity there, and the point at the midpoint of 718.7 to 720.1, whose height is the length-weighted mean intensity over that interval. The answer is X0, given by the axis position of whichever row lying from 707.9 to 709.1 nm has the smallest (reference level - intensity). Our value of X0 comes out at 708.0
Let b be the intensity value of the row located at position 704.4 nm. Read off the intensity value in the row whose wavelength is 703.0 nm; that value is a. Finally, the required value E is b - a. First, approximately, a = 22.41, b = 22.52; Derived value 0.11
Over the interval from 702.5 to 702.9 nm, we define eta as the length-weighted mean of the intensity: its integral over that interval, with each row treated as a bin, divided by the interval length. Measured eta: 22.4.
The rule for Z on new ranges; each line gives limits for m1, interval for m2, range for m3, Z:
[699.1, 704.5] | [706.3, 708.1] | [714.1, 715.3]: -22.59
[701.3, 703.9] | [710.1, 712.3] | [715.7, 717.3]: -22.59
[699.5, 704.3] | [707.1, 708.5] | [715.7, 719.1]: -22.46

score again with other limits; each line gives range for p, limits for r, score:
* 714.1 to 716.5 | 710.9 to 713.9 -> -0.08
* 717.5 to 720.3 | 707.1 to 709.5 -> -0.10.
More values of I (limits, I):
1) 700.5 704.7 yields 11.3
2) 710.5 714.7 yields 11.3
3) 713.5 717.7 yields 11.4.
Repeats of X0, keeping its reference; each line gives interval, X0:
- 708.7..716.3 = 715.2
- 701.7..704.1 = 701.8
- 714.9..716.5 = 715.2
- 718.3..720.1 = 720.0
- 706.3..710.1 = 707.8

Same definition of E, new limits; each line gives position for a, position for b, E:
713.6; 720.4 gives 0.37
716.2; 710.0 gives -0.40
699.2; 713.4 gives -0.34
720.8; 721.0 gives -0.07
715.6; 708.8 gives -0.65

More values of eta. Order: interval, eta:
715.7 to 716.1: 22.9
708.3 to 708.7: 22.4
